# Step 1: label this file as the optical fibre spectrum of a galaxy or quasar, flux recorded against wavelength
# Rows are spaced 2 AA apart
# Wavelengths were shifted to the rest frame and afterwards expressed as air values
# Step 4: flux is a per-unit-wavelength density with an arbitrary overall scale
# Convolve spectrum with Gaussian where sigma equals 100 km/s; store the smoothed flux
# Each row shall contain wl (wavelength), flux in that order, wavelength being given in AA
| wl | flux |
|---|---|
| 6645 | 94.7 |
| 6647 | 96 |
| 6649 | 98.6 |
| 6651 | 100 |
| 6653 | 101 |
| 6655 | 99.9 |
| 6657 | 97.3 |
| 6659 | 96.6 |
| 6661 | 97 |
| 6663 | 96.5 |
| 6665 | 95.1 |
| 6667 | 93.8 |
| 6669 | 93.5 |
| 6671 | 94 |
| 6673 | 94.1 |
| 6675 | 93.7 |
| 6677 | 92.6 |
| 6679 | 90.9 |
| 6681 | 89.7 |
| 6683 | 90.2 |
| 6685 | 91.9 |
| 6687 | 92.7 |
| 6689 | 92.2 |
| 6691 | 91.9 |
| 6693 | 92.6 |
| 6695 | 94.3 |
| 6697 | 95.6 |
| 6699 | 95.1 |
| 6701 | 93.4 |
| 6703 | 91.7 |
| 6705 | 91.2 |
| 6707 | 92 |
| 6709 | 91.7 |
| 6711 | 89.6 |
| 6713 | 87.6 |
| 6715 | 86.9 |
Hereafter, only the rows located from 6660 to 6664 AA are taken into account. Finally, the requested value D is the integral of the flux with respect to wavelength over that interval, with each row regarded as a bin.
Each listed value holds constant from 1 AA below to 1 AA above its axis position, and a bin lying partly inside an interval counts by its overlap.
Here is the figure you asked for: 387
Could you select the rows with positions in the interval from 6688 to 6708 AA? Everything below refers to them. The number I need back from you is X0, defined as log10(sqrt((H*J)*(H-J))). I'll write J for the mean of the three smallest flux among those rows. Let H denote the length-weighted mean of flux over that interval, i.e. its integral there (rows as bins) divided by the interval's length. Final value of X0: 2.04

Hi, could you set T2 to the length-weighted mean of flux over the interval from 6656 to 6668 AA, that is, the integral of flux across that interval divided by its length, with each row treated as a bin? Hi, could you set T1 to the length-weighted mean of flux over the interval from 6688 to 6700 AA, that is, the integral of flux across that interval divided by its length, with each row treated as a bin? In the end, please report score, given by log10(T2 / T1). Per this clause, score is 0.011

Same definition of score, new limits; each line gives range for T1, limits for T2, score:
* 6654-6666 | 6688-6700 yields -0.016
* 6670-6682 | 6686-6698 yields 0.003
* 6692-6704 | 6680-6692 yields -0.011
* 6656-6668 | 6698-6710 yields -0.016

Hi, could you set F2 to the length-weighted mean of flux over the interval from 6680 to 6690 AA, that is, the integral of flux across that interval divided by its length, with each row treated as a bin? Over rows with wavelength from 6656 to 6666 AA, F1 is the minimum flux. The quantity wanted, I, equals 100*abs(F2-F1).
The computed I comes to 376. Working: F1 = 95.1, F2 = 91.3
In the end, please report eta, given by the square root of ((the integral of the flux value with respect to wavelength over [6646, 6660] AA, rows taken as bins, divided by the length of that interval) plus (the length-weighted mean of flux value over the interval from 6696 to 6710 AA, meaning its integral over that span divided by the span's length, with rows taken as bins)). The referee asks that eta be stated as 13.8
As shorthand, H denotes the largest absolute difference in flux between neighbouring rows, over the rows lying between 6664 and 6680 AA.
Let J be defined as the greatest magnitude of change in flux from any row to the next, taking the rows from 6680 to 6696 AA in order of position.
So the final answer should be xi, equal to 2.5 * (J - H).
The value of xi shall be 0.0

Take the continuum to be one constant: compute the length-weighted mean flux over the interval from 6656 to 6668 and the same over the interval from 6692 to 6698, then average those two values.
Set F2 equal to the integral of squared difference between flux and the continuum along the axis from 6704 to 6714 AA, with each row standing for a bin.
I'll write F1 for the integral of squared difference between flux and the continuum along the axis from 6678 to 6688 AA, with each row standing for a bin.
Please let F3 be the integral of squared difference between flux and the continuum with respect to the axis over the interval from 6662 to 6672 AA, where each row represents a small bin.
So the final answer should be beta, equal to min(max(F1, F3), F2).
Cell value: 174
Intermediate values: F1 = 174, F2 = 247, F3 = 15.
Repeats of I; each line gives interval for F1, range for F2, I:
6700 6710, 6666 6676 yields 262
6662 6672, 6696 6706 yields 10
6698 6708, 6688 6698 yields 212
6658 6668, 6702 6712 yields 256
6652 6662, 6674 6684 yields 518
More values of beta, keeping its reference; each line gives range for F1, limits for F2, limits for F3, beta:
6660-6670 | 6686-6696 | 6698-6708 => 63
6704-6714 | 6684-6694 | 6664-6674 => 82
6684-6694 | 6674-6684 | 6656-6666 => 82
